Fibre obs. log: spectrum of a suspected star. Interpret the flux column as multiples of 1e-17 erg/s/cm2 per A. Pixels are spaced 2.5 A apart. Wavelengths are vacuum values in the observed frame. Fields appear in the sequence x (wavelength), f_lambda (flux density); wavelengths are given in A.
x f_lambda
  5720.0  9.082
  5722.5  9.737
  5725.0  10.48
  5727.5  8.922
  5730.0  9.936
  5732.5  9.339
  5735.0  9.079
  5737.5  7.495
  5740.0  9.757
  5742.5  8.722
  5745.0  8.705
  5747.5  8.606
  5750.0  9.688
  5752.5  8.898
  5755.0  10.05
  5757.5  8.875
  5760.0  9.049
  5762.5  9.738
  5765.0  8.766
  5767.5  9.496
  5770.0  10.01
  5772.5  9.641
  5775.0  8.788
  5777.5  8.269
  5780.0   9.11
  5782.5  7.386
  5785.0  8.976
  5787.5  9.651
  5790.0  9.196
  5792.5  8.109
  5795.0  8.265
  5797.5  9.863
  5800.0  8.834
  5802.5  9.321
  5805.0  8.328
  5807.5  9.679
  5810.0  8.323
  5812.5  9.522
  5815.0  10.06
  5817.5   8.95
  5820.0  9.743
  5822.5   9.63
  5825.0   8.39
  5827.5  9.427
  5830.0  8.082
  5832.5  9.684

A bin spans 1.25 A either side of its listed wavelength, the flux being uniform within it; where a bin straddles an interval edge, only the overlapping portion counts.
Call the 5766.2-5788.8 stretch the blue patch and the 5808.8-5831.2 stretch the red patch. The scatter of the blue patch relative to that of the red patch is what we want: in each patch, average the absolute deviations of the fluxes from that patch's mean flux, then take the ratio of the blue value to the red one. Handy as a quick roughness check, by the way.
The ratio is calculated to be 0.99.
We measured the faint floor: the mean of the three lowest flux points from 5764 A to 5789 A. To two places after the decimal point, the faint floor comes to 8.14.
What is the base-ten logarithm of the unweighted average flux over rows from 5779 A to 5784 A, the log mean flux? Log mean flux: 0.916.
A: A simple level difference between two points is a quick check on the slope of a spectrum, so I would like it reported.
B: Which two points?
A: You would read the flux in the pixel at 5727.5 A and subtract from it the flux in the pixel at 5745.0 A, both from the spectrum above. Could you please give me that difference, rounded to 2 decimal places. 0.22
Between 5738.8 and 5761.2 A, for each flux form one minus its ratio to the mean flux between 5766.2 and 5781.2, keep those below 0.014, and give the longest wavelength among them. 5755.0 A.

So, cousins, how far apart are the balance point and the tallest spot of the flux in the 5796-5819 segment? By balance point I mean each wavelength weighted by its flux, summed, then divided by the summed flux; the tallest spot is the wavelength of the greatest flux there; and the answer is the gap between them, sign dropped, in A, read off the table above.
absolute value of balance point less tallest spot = 7.5 A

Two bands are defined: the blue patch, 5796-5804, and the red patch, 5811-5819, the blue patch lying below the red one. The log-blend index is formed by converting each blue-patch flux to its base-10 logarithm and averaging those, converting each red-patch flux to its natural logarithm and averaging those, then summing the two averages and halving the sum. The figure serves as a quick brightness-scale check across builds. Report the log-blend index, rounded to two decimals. 1.61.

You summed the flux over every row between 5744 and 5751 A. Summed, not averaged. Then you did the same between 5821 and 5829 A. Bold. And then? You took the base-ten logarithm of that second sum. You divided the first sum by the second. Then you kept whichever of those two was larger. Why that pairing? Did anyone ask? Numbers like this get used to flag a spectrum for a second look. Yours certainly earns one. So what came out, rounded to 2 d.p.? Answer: 1.44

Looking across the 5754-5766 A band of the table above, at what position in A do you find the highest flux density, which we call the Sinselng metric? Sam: 5755.0 A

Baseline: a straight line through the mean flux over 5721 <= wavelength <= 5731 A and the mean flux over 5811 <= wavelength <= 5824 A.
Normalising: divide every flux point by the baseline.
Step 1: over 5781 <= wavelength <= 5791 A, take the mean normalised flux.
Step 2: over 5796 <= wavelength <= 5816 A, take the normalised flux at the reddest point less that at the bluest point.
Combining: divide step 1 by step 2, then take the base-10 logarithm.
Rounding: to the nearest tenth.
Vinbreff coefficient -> 1.6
